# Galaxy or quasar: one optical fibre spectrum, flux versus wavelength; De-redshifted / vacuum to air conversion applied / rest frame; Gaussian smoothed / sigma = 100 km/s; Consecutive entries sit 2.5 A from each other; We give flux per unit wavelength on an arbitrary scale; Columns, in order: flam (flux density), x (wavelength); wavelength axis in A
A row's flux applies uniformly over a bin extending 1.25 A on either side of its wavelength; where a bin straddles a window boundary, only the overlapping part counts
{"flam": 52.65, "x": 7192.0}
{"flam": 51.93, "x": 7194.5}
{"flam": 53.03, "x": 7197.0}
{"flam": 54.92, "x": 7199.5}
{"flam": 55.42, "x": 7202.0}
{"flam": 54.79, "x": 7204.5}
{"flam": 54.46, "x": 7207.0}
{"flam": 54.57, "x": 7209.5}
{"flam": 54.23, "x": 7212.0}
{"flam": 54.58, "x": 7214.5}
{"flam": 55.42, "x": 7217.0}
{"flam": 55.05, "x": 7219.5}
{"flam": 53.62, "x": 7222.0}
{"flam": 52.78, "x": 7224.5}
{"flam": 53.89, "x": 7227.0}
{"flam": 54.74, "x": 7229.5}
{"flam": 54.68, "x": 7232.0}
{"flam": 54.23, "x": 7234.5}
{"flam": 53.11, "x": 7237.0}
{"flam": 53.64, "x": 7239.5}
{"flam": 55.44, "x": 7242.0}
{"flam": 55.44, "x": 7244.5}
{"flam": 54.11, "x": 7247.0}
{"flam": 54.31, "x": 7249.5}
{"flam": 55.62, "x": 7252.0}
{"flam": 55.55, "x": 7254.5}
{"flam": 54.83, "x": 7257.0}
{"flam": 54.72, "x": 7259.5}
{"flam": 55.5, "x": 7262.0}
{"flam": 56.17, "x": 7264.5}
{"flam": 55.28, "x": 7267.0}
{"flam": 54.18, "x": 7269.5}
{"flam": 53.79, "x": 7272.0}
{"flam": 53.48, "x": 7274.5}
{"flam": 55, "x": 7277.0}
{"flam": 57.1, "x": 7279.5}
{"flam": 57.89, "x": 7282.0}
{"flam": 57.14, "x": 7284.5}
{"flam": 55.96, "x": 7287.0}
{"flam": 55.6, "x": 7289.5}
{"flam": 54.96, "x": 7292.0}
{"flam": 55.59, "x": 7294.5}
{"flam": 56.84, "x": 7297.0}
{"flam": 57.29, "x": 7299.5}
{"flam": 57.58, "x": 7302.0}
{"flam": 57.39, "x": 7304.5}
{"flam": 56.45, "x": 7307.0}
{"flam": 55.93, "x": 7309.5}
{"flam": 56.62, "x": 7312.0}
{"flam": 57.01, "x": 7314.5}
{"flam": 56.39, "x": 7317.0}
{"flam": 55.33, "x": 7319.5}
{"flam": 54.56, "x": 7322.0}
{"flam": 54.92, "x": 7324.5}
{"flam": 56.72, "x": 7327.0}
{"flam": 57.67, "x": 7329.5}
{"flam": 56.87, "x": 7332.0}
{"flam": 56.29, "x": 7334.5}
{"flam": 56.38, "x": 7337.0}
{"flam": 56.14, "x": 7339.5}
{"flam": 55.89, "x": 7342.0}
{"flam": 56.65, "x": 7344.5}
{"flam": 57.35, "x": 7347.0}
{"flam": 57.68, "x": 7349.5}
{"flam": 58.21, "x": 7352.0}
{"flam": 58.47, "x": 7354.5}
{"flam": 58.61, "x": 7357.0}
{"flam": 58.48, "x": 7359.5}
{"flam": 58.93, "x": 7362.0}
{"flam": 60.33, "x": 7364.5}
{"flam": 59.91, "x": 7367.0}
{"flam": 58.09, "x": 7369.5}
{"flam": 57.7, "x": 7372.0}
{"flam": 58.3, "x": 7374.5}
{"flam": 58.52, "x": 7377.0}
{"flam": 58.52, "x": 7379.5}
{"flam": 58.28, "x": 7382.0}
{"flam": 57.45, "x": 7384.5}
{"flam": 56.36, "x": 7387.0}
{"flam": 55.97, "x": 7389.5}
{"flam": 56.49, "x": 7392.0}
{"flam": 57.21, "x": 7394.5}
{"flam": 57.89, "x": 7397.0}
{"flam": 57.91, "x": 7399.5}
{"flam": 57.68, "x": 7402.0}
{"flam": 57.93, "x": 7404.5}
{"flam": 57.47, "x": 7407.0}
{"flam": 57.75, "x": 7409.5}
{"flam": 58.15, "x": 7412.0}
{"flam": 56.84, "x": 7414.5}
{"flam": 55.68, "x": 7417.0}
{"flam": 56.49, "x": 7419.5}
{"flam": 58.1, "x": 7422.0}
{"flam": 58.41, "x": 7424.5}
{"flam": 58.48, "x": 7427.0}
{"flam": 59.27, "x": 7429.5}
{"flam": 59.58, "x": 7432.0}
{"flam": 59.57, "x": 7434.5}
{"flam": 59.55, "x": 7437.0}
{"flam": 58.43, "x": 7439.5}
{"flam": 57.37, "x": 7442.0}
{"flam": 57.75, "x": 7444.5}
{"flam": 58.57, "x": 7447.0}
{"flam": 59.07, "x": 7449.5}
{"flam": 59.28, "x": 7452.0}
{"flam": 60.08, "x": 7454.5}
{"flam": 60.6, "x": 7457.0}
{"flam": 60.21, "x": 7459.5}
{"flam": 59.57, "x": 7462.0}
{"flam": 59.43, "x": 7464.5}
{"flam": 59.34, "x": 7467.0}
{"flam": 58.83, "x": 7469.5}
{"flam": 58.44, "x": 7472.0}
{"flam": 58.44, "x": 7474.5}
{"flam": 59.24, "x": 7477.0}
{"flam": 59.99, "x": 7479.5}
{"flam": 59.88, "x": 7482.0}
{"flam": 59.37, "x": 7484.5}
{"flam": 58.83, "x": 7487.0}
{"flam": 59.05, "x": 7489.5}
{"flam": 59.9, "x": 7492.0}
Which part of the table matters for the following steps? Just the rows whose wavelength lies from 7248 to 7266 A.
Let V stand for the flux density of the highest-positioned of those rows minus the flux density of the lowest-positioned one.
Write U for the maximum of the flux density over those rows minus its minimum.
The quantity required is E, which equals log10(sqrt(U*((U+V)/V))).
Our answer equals 0.29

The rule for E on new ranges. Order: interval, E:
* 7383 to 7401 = 0.50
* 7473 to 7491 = 0.37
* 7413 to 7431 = 0.47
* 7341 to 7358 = 0.37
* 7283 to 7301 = 0.79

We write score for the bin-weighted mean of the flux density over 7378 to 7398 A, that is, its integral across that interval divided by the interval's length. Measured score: 57.3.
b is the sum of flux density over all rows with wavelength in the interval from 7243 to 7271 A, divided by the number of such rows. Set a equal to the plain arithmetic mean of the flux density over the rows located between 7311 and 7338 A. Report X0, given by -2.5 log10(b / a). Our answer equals 0.02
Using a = 56.3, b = 55.1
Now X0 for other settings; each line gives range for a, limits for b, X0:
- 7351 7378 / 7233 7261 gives 0.08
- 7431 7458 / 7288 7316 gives 0.05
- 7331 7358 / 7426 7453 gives -0.03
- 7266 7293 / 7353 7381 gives -0.06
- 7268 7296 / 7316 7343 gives -0.01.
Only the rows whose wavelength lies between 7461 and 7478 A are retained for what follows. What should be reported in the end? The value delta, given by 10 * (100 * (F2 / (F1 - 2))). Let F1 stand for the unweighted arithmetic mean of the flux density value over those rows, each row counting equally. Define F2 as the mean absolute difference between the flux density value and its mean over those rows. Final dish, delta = 7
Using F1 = 59.0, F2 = 0.40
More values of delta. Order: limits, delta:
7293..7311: 12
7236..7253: 16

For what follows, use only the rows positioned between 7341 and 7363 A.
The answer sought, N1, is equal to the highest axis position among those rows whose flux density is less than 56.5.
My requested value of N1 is 7342.0 A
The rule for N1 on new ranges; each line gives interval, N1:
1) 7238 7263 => 7262.0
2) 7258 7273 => 7272.0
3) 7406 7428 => 7419.5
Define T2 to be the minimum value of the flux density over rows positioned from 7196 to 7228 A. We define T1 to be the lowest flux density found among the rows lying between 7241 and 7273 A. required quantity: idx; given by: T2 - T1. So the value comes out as -1.0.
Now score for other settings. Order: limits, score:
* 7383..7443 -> 57.8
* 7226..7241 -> 54.1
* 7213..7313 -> 55.3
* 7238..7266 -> 55.0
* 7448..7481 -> 59.4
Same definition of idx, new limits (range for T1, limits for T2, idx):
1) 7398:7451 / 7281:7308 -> -0.7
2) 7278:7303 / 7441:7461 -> 2.4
